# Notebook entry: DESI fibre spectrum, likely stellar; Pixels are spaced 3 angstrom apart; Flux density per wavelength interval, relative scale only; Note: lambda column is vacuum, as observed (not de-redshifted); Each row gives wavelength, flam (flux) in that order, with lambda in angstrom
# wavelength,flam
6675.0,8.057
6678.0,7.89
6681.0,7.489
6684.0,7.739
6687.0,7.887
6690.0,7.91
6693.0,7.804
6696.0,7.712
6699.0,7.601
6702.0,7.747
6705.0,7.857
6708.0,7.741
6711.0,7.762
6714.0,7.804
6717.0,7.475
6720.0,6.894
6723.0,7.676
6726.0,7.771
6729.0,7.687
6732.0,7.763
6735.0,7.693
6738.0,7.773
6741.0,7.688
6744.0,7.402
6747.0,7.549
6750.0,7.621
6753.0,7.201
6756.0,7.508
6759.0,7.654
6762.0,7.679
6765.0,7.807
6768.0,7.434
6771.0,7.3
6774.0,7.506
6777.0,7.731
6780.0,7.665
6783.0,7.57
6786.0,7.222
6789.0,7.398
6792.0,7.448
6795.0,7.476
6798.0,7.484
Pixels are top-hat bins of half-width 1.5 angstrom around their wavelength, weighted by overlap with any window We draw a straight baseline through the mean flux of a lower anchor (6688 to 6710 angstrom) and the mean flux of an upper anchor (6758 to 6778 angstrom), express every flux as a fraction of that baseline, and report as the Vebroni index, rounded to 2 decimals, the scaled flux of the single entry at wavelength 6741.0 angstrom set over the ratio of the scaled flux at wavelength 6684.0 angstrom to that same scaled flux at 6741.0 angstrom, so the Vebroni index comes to 1.02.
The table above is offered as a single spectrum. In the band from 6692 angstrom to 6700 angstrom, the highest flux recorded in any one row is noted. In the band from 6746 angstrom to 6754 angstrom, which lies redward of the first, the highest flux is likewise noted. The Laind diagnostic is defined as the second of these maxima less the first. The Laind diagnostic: -0.18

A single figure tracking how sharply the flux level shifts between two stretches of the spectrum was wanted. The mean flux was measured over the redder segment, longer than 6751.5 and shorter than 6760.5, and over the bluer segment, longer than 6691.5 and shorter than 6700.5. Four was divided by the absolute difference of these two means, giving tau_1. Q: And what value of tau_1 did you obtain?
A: 16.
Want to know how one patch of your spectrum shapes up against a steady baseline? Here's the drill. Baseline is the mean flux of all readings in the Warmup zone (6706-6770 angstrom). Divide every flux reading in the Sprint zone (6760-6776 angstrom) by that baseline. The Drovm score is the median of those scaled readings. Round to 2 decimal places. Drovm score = 0.99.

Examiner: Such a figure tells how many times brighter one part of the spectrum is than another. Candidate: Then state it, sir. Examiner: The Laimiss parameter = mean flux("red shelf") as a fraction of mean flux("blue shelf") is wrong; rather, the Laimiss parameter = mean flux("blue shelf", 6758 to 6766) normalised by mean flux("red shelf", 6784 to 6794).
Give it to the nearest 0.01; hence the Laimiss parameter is 1.05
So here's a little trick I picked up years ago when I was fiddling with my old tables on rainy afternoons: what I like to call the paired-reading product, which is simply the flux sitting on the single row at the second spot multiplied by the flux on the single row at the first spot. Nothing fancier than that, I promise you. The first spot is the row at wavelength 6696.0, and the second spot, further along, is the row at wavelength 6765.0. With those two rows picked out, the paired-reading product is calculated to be 60.2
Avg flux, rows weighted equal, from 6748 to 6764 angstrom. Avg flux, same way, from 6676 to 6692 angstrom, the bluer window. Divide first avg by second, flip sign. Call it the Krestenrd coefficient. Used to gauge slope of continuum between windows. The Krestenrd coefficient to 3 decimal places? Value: -0.968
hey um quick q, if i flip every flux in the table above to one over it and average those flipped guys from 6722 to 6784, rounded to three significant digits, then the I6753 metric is 0.132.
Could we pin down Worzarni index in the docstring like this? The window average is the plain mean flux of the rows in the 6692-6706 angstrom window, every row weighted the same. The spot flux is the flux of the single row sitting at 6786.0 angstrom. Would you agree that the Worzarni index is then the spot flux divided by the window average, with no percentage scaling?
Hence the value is 0.93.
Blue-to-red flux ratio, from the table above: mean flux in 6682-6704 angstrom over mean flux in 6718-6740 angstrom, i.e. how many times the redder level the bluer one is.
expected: 1.02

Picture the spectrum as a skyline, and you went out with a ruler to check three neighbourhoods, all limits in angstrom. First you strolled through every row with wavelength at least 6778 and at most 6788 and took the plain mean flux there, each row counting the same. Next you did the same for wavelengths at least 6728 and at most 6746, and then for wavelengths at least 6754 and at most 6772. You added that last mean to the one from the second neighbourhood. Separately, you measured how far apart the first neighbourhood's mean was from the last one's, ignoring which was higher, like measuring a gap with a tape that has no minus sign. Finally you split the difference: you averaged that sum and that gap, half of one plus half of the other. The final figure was 7.65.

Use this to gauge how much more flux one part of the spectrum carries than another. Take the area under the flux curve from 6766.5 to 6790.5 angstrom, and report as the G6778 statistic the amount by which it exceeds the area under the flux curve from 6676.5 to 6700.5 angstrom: -6.6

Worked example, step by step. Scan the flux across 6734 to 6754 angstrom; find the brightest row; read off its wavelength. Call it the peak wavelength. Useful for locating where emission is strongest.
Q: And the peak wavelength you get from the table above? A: 6738.0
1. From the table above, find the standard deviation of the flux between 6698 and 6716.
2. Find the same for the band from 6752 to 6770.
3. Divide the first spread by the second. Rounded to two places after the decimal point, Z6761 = 0.40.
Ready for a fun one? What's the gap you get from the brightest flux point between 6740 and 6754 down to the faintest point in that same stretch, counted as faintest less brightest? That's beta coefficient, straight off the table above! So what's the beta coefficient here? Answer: -0.49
